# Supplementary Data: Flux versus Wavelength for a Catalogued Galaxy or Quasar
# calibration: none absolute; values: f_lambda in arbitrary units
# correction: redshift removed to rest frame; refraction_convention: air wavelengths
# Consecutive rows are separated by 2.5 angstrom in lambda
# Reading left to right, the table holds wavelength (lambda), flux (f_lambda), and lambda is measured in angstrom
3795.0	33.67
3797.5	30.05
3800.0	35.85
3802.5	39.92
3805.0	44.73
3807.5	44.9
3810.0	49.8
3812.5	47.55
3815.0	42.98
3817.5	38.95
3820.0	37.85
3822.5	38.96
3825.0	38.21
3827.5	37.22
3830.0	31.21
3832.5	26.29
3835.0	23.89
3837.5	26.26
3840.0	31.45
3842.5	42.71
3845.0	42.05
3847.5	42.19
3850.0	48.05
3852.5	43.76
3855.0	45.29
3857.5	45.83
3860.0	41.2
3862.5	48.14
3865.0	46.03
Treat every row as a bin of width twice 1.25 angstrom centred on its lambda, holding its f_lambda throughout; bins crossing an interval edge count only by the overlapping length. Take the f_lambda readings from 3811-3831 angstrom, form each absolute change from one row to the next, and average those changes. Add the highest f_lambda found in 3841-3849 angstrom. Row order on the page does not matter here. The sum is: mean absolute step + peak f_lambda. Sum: 45.4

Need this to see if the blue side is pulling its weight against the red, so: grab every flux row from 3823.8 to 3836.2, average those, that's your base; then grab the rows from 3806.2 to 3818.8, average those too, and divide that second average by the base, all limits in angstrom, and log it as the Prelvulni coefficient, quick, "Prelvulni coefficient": 1.4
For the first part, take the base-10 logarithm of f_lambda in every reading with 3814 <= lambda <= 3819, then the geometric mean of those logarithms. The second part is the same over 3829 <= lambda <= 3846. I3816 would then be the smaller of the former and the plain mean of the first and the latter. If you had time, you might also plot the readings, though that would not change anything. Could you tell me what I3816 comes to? 1.55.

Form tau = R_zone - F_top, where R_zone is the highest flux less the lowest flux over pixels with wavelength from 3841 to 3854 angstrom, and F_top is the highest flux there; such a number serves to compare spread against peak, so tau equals -42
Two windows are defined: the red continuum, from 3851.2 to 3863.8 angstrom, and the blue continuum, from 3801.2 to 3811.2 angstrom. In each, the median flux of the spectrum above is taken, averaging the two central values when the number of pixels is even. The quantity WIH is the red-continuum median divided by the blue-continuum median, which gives 1.01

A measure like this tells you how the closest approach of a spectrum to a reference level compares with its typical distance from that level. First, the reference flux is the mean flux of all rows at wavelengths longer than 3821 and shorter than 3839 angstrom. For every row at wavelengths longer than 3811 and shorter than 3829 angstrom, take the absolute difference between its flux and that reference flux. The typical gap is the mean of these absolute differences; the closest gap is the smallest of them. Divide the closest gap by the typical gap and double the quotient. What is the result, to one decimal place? 1.3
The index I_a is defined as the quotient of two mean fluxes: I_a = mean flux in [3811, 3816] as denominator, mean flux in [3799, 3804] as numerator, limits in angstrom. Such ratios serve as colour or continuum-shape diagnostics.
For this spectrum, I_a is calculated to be 0.84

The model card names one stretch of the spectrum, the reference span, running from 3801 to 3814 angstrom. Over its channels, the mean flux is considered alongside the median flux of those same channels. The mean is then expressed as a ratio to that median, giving 1.01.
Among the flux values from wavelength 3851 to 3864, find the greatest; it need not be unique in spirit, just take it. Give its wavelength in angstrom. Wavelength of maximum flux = 3862.5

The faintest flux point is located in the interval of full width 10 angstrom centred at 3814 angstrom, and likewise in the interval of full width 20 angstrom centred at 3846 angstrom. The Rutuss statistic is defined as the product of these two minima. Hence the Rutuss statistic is 1023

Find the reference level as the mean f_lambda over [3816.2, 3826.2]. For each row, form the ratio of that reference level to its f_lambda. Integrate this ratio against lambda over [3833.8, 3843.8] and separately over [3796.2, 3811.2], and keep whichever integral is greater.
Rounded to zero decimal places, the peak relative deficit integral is 15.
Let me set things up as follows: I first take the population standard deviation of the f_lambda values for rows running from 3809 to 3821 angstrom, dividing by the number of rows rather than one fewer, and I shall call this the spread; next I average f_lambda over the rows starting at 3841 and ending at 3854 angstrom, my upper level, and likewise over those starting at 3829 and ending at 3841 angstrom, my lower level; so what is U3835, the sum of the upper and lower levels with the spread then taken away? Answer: 67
